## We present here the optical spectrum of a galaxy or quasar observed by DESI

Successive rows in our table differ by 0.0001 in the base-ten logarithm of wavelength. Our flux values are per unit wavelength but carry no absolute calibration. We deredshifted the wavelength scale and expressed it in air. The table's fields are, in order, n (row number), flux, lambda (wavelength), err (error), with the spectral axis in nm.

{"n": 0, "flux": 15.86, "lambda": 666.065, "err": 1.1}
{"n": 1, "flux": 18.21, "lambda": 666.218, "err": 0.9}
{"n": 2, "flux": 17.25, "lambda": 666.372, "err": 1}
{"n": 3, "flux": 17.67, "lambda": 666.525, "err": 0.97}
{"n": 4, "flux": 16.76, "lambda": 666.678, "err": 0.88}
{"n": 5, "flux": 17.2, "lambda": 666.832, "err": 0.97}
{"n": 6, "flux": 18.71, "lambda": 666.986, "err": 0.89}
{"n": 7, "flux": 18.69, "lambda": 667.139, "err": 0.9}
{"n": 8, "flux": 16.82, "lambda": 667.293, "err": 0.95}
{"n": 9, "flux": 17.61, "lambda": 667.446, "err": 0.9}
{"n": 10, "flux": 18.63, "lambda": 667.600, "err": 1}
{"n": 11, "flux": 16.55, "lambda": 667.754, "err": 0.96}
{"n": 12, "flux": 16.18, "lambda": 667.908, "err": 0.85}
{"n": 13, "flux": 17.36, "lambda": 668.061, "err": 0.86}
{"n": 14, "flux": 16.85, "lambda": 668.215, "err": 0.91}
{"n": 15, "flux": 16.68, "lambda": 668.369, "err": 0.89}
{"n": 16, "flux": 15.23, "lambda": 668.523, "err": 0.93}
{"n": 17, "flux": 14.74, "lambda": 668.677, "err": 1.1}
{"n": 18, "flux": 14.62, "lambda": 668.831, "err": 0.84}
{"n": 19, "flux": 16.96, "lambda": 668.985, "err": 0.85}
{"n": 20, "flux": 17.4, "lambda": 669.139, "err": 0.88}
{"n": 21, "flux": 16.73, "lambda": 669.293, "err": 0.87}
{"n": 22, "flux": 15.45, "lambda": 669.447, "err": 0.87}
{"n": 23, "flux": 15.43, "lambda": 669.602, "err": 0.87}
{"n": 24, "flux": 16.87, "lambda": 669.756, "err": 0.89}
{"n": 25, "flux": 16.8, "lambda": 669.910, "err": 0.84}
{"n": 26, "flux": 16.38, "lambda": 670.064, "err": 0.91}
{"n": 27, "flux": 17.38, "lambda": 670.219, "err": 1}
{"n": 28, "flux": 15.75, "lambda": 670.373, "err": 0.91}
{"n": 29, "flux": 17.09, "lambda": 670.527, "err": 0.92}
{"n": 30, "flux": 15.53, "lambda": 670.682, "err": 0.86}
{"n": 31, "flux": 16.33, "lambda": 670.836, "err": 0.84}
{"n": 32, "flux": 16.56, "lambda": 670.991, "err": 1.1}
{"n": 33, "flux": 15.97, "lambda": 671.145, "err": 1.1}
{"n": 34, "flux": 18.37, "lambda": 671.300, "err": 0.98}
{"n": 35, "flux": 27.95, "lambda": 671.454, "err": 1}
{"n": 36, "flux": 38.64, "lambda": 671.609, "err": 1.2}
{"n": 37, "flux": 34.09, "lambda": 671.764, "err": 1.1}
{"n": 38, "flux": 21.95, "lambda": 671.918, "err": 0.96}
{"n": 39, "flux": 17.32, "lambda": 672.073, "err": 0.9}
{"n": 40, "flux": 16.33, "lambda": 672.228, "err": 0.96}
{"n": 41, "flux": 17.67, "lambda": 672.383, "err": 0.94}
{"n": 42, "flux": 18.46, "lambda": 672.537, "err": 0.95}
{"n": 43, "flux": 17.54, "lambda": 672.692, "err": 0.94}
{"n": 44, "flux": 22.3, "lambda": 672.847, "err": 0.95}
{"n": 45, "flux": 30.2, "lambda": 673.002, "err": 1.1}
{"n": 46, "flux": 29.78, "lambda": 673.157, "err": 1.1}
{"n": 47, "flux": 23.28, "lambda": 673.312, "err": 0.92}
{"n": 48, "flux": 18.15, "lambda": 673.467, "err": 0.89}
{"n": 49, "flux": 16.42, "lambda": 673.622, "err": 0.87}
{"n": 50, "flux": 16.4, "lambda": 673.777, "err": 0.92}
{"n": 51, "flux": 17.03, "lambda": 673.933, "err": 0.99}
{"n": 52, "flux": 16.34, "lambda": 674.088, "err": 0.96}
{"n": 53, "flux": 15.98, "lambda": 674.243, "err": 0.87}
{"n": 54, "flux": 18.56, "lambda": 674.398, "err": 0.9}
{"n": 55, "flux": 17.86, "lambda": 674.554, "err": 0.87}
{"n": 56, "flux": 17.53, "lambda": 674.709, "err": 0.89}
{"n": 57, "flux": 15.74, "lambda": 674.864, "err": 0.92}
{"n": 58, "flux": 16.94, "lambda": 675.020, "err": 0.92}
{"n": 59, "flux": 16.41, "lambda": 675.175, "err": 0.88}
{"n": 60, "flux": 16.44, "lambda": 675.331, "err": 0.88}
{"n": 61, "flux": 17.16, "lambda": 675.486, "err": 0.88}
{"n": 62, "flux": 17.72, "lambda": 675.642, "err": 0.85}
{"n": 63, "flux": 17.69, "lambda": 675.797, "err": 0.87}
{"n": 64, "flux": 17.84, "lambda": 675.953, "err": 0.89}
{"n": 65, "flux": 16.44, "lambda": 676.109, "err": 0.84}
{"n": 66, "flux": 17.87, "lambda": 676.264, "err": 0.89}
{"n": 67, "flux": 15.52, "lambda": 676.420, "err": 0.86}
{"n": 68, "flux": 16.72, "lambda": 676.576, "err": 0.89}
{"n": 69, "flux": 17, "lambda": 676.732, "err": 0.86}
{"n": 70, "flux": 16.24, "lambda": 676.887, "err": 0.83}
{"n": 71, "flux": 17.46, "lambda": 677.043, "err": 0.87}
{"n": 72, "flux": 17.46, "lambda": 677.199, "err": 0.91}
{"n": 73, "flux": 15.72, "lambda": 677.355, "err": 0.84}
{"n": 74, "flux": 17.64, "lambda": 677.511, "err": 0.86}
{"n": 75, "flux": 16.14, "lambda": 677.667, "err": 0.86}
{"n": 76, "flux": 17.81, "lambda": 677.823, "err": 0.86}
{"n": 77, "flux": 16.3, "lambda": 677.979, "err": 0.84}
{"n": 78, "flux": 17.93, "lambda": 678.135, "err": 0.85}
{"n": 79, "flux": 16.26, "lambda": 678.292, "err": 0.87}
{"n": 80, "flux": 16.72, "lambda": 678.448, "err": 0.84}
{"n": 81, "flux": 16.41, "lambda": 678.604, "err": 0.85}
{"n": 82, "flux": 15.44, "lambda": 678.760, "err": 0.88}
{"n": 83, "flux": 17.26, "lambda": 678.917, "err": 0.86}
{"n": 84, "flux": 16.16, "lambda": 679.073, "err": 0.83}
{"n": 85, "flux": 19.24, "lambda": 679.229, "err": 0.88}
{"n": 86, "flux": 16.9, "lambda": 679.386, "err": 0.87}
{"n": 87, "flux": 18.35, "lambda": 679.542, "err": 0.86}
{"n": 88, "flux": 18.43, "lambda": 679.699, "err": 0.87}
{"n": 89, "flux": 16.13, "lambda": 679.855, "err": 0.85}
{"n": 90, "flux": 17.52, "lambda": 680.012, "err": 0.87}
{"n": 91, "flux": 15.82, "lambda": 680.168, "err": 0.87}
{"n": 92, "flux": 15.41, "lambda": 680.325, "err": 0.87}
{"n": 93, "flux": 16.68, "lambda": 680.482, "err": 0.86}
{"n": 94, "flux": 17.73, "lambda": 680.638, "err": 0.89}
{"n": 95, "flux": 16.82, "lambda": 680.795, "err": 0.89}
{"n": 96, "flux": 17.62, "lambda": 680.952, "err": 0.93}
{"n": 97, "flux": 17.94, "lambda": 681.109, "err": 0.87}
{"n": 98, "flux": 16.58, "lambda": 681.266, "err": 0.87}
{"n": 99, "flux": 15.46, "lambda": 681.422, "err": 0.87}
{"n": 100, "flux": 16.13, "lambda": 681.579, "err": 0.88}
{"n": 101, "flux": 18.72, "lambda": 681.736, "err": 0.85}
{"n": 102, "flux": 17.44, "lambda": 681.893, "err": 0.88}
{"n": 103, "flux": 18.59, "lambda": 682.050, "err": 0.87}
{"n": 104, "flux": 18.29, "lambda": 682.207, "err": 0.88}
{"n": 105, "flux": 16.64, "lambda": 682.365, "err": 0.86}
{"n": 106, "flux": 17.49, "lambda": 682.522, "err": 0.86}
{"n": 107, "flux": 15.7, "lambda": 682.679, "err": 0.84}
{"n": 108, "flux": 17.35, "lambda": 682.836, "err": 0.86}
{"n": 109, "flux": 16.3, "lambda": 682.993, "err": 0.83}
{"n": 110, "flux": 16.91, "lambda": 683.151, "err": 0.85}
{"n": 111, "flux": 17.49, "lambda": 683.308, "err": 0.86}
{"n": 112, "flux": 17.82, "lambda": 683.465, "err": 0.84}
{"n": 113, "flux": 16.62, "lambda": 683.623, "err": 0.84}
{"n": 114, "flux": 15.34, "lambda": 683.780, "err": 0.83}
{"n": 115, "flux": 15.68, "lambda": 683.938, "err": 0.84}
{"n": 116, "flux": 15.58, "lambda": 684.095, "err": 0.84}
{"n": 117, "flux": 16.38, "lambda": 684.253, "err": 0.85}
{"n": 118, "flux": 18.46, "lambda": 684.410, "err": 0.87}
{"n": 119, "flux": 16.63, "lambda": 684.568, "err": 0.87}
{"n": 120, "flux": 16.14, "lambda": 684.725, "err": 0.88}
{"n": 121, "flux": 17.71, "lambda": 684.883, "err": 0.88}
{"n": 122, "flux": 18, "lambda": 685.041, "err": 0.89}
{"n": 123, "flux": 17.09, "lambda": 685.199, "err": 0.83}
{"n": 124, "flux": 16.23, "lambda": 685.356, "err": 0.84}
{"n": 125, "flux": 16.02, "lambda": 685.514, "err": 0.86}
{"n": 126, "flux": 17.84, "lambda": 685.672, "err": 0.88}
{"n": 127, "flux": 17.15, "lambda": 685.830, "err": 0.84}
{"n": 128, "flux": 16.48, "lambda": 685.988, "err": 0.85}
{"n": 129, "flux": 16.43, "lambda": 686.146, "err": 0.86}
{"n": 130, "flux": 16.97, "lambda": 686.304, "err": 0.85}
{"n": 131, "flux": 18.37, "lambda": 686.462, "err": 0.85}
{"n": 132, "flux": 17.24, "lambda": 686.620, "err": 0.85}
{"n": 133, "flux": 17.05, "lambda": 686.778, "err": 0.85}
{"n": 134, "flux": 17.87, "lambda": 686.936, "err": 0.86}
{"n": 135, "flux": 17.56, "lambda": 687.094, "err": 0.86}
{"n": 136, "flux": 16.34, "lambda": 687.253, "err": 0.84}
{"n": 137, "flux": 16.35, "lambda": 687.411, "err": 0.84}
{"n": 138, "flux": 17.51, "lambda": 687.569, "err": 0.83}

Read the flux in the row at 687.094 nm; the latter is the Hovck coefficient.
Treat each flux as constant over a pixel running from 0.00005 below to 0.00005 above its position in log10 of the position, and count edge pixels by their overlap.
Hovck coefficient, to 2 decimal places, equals 17.56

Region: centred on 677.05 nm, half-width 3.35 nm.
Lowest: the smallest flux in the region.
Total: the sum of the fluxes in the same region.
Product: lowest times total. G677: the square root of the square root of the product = 10.3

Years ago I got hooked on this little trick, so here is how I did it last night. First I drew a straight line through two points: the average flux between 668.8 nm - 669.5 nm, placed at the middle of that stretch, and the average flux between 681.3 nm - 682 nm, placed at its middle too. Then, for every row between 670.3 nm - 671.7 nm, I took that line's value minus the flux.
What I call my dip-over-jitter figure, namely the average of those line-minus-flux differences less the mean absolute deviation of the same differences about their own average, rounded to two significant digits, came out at -9.7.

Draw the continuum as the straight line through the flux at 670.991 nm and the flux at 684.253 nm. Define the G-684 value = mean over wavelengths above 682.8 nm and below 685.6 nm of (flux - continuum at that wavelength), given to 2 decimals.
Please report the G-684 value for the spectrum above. 0.38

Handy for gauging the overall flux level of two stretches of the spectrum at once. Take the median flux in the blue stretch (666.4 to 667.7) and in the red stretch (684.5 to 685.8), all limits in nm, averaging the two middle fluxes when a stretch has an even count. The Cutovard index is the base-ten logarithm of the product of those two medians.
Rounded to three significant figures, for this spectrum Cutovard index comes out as 2.47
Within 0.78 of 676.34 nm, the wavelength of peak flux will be 676.264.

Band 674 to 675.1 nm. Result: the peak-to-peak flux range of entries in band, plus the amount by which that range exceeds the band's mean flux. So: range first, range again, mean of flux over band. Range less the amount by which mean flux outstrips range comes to -11.4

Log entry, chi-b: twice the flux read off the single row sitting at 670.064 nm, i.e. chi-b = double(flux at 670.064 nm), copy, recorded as 32.8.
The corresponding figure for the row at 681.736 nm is 37.4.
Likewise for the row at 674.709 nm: 35.1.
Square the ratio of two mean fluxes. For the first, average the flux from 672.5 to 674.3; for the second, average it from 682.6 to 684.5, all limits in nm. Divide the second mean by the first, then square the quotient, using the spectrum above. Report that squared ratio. 0.68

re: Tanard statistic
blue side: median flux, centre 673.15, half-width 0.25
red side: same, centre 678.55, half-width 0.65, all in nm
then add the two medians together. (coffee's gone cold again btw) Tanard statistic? 46.1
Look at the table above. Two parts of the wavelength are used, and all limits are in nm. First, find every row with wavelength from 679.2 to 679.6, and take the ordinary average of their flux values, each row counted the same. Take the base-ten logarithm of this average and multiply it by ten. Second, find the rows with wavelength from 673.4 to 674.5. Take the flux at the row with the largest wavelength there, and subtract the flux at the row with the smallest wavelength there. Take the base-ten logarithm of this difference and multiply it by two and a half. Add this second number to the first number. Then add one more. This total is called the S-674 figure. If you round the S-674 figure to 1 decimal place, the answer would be 12.6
